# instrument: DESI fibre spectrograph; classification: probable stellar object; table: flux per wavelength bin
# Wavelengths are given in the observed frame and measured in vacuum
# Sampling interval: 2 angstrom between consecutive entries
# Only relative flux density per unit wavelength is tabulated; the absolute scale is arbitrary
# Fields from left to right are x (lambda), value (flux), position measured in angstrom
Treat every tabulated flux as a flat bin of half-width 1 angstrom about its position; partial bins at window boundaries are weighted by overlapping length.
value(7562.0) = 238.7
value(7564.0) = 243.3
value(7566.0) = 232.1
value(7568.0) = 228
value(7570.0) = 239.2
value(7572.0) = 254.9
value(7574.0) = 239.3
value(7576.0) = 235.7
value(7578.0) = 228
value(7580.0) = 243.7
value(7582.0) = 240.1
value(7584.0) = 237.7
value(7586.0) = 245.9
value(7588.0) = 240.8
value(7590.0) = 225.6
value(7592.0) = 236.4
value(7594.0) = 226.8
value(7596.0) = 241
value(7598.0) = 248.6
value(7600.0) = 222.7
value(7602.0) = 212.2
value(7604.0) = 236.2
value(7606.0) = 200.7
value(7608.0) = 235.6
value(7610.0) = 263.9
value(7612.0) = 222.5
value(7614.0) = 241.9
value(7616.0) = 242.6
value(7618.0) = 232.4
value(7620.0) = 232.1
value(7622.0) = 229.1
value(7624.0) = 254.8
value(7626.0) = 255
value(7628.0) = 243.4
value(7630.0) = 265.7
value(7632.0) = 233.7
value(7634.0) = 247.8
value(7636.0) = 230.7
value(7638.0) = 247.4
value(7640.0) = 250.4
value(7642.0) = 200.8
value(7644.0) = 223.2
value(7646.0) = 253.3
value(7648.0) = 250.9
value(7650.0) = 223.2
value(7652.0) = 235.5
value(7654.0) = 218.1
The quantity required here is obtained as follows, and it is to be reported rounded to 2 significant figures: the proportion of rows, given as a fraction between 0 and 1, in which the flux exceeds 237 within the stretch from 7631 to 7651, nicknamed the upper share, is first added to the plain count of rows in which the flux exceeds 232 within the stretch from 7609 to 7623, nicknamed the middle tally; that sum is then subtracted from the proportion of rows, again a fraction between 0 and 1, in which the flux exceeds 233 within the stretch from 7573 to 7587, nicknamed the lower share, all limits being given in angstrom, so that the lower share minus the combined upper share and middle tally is -4.6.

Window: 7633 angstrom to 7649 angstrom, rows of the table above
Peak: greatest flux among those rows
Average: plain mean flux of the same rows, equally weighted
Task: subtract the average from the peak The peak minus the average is 15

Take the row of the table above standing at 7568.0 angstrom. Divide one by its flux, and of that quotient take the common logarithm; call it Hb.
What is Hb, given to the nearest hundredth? -2.36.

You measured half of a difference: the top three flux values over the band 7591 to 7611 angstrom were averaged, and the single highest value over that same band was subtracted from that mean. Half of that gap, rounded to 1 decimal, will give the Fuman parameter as -6.4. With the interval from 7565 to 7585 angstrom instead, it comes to -4.3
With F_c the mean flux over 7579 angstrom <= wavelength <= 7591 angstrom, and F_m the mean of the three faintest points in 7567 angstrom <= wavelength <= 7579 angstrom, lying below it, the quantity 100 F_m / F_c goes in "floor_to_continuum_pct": 96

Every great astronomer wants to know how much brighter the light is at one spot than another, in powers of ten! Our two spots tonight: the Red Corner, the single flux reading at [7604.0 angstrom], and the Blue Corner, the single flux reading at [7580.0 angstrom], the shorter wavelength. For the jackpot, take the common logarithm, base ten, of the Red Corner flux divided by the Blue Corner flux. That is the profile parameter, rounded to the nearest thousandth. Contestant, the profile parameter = -0.014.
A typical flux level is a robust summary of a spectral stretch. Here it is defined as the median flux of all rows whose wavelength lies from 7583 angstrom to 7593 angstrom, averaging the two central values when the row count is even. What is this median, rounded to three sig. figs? 238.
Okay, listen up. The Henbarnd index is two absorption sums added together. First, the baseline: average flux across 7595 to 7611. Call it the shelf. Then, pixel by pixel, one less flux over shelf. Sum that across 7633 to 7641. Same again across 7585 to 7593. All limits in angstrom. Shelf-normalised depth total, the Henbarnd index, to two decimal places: -0.28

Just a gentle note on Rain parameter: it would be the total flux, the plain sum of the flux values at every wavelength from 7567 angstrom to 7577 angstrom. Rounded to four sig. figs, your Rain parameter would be 1197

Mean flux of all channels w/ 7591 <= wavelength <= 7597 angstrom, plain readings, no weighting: 235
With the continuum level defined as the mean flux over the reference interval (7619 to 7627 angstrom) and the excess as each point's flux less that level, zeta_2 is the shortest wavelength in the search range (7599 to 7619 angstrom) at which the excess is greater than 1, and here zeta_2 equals 7610.0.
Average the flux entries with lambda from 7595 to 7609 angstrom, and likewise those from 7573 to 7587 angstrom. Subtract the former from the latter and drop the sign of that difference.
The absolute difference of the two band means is 10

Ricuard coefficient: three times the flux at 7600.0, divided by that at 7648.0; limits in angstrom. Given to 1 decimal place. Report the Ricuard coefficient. 2.7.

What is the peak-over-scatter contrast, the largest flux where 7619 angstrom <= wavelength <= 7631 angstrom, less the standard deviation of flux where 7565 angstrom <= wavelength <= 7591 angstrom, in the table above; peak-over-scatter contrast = 258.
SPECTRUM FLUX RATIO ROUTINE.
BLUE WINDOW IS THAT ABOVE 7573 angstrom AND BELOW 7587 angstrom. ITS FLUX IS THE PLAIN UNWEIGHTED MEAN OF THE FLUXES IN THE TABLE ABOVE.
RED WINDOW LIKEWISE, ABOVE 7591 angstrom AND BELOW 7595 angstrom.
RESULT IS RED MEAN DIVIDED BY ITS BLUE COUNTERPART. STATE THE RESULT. 0.97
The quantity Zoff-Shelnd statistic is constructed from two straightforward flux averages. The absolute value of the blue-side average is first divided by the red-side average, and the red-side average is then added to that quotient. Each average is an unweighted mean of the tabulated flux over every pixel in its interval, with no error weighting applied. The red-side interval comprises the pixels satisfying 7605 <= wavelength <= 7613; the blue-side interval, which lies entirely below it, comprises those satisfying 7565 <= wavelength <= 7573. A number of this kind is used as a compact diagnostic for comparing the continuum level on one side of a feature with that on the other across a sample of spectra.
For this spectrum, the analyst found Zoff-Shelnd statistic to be 232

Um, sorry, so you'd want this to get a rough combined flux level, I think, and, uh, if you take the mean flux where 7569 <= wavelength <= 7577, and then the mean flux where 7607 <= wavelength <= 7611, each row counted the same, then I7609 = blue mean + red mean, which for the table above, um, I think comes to 492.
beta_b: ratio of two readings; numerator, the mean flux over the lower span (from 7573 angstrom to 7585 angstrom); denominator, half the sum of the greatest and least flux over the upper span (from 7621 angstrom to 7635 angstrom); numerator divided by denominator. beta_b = 0.96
